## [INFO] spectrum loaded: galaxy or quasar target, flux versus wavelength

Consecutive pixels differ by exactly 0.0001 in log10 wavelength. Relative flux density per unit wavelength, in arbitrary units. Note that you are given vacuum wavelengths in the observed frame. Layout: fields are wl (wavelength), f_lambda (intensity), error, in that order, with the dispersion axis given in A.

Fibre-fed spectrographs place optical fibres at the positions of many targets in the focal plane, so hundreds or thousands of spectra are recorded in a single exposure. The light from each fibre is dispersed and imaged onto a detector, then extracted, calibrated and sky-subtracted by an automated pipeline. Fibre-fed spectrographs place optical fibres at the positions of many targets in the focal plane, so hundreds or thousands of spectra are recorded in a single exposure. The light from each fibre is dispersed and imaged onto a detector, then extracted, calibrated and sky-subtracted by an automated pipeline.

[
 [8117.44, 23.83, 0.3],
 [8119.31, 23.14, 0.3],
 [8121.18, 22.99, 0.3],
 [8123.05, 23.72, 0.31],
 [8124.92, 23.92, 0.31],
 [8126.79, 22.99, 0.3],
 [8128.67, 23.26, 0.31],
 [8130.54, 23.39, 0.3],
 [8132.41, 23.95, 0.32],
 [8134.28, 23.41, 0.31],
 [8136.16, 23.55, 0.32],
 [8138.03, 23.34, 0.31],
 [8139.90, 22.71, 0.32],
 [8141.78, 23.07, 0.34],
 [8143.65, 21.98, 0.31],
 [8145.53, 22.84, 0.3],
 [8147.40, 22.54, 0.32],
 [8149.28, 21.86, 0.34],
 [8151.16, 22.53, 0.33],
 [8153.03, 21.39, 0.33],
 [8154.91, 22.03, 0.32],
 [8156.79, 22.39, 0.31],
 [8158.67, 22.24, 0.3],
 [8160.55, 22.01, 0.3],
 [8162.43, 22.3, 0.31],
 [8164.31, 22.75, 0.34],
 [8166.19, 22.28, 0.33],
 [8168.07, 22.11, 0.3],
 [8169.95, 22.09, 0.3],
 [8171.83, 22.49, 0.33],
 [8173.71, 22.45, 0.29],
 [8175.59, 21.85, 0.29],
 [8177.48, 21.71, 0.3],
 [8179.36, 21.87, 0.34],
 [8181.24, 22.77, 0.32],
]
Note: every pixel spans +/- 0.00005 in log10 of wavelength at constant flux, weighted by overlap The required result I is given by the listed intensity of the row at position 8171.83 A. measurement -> 22.49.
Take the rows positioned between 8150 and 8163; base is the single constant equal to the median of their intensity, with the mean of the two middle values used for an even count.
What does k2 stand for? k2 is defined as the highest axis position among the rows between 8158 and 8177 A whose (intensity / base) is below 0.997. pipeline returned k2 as 8175.59 A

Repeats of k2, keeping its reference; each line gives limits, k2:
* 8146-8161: 8160.55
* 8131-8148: 8143.65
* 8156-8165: 8160.55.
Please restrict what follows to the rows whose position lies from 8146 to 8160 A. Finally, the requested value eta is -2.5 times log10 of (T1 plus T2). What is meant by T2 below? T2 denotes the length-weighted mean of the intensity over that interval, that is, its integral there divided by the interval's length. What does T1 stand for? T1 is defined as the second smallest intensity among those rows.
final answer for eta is -4.109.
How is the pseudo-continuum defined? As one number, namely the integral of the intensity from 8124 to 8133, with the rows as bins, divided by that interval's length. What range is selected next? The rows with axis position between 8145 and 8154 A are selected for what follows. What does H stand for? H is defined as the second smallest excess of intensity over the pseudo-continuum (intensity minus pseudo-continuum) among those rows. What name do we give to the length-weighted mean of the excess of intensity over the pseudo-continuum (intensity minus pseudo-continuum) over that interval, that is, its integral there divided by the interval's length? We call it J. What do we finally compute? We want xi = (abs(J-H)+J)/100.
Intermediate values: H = -1.62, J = -1.27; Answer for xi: -0.009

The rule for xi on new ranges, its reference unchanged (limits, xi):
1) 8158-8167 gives -0.011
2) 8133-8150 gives 0.002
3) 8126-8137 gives 0.001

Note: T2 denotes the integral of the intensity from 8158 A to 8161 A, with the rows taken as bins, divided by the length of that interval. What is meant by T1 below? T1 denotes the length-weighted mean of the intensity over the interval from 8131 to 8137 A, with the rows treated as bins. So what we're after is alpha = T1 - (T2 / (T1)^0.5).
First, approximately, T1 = 23.6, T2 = 22.1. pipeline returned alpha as 19.06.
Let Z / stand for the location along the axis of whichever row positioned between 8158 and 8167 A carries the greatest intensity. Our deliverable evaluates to 8164.31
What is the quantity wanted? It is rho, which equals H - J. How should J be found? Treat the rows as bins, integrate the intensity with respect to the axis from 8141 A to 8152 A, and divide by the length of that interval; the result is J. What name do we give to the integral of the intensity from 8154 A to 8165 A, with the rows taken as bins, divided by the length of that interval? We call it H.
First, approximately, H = 22.26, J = 22.5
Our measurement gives -0.19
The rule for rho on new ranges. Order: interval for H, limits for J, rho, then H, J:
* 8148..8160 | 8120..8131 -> -1.29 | 22.07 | 23.4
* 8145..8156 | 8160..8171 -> -0.09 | 22.18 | 22.3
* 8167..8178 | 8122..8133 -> -1.38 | 22.13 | 23.5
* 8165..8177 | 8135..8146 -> -0.72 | 22.20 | 22.9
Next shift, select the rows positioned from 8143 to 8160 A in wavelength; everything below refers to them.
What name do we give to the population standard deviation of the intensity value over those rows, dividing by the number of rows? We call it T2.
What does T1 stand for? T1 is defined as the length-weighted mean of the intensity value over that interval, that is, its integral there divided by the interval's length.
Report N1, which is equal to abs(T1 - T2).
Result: 21.8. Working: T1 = 22.2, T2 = 0.41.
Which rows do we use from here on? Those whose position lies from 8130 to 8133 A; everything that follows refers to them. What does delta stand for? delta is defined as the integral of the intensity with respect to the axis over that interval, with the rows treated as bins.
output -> 71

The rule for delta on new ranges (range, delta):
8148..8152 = 89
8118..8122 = 93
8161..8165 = 90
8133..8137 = 94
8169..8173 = 89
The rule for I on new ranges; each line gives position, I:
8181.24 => 22.77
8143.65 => 21.98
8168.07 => 22.11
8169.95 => 22.09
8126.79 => 22.99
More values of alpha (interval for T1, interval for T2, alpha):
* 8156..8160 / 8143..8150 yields 17.54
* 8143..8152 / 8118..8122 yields 17.45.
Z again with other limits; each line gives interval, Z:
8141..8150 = 8141.78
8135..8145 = 8136.16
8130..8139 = 8132.41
